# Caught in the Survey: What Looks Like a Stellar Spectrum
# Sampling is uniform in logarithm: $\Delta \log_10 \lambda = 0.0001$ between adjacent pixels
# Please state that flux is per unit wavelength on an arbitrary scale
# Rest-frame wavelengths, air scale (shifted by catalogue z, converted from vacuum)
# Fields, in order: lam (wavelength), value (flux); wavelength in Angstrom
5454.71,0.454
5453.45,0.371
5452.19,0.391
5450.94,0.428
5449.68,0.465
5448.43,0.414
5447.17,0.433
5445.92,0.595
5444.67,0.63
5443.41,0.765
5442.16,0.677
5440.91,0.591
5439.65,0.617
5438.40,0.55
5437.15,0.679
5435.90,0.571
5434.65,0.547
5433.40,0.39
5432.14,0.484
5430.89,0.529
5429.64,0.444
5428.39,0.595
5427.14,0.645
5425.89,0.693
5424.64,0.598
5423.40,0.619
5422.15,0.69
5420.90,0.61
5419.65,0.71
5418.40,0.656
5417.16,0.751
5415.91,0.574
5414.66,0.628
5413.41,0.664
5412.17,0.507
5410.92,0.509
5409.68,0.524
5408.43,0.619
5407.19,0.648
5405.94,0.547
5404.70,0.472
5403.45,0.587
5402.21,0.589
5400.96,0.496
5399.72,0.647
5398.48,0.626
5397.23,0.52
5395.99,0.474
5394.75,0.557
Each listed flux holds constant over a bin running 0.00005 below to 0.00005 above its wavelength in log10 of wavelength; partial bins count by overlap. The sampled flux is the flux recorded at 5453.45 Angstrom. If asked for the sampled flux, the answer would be 0.371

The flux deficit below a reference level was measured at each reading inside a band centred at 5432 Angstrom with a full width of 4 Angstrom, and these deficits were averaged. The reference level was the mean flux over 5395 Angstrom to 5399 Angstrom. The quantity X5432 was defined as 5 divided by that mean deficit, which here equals 69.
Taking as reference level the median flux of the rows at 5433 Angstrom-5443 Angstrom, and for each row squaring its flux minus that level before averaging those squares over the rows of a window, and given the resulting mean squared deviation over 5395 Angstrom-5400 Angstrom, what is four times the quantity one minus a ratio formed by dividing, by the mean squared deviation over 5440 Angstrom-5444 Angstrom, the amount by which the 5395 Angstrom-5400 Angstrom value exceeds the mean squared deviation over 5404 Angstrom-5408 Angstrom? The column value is 4.1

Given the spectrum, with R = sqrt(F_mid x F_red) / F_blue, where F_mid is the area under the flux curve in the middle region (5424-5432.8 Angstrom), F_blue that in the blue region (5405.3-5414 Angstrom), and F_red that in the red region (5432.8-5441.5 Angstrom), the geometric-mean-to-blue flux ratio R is 0.99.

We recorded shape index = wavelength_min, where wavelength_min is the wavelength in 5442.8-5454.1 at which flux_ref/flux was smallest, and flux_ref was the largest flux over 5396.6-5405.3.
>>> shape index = 5443.41 Angstrom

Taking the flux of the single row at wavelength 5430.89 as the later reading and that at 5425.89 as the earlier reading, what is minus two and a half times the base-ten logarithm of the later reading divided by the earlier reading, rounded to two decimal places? 0.29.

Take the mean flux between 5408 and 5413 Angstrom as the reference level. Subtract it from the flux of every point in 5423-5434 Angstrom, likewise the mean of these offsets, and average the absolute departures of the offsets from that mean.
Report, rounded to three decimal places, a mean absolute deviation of 0.083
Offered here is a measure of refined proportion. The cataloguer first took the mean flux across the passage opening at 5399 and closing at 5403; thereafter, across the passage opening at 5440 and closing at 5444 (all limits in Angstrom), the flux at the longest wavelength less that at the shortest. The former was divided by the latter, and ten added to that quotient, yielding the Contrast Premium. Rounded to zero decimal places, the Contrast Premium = 13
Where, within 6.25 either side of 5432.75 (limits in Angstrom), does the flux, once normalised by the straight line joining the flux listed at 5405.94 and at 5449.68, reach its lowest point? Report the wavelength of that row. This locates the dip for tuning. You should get 5433.40 Angstrom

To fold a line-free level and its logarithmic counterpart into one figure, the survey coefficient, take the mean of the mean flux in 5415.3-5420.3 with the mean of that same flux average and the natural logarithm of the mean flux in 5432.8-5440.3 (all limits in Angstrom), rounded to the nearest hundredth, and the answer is 0.36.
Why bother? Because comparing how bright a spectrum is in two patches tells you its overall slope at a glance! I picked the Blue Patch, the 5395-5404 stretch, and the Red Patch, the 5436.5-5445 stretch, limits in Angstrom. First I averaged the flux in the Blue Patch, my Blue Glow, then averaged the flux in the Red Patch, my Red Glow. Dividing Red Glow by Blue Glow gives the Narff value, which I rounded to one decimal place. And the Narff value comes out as 1.1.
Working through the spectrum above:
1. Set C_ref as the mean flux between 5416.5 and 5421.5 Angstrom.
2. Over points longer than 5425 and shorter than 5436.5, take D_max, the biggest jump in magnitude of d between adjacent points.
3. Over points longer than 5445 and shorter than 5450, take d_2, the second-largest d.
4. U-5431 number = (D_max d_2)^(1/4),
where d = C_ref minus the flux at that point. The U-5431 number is 0.44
